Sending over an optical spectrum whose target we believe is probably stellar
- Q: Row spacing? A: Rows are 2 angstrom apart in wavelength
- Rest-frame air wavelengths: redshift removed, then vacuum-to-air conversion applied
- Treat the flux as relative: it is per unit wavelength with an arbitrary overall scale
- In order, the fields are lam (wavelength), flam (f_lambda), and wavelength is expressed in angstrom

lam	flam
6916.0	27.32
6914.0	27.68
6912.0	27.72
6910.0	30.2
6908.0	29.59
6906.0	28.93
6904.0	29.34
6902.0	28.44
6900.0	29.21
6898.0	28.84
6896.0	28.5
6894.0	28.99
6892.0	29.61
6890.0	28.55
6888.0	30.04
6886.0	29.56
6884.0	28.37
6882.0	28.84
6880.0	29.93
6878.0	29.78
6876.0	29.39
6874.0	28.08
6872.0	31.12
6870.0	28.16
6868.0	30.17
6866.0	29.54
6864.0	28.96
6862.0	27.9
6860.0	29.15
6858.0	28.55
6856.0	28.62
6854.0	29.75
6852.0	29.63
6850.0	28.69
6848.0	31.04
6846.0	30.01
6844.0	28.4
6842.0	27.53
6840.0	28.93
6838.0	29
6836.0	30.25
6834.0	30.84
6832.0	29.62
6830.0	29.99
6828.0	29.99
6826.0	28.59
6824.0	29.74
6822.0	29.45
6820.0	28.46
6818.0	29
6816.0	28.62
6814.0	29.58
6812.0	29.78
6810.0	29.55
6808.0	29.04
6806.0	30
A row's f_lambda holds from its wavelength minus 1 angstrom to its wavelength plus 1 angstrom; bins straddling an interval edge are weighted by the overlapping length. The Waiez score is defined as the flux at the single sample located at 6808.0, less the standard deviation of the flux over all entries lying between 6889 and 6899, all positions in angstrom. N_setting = 28.6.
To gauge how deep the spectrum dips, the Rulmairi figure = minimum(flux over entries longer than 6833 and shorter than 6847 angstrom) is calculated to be 27.53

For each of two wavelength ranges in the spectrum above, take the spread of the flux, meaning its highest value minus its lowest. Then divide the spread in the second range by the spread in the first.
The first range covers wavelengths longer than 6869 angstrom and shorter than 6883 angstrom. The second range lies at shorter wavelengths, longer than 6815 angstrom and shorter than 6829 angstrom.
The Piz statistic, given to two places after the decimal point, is 0.50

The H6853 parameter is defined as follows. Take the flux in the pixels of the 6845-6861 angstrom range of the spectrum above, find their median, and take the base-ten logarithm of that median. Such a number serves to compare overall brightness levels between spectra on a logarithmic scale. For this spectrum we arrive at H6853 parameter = 1.47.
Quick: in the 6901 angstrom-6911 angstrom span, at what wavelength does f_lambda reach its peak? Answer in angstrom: 6910.0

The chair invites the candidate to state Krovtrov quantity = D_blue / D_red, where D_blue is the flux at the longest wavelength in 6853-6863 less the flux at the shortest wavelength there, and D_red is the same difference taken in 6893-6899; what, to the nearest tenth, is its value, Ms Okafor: 12.3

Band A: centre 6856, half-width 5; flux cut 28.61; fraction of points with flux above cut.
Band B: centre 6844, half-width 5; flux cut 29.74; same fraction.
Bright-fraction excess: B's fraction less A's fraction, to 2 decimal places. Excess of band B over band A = -0.40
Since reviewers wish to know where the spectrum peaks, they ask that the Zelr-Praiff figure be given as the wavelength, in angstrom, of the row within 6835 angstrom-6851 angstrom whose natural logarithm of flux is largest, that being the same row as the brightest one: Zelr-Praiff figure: 6848.0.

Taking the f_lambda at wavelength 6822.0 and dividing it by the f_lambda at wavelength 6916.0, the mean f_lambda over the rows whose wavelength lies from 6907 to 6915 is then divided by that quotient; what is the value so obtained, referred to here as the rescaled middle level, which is 26.7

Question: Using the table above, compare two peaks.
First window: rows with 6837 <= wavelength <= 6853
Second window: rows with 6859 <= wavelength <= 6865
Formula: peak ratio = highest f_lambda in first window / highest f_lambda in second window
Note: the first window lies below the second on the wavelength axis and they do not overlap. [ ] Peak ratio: 1.06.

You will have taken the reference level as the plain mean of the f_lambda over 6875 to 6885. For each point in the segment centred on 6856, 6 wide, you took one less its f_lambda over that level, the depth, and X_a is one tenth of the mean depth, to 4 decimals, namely 0.0010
